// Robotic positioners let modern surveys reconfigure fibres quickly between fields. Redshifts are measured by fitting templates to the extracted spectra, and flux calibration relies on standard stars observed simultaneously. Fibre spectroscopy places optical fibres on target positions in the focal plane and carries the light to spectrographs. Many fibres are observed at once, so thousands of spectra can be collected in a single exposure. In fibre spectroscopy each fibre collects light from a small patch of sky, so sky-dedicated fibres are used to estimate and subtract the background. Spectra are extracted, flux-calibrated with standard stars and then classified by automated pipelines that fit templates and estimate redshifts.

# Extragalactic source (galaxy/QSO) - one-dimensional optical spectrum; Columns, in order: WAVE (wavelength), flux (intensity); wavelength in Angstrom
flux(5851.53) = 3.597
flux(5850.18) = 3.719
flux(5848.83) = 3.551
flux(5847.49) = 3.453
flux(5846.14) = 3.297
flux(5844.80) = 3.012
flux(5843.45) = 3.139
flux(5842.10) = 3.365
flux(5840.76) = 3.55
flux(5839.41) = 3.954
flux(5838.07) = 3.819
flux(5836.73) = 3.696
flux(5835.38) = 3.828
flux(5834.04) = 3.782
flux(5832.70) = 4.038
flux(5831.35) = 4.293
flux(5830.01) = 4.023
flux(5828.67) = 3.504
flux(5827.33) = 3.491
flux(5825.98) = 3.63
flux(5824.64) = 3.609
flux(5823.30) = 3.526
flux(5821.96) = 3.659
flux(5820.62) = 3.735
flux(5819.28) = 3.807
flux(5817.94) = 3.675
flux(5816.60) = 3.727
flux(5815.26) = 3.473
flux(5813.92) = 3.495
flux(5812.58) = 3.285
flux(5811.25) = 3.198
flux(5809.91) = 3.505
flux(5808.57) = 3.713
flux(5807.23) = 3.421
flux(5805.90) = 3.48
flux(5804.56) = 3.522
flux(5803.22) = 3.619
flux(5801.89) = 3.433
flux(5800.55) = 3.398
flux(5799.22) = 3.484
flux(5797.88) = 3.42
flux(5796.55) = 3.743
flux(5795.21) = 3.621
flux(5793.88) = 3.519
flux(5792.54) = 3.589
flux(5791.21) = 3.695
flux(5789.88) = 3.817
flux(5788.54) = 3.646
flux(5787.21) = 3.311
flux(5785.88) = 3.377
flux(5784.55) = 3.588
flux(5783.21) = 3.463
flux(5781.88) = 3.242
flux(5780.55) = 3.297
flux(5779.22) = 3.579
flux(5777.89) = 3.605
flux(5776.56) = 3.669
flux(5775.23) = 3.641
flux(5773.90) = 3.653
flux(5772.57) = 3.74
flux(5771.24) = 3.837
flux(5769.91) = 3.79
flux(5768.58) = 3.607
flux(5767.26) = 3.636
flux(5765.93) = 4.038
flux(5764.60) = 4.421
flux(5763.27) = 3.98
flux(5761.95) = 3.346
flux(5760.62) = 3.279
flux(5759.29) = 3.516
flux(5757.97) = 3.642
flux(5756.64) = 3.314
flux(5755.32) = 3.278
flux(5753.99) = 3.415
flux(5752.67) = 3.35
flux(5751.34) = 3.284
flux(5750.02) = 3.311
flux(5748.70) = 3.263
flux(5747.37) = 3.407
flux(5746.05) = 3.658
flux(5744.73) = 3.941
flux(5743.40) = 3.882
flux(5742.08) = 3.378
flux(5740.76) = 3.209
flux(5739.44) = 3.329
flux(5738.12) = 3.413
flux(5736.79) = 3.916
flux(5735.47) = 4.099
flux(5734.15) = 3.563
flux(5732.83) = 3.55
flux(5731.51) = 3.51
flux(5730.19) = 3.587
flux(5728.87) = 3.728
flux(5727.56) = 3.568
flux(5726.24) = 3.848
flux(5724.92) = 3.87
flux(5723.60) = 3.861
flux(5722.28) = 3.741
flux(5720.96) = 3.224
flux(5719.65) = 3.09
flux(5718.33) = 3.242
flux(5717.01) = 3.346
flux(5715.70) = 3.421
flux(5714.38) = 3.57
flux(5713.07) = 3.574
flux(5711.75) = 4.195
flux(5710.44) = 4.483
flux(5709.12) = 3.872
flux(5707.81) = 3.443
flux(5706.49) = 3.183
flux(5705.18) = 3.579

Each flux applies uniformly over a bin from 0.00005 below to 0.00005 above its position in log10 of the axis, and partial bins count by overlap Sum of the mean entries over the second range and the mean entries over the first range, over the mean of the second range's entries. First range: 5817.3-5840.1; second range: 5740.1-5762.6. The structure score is 2.10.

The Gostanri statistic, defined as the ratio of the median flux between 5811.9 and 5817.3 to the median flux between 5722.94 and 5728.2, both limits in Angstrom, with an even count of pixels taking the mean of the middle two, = 0.90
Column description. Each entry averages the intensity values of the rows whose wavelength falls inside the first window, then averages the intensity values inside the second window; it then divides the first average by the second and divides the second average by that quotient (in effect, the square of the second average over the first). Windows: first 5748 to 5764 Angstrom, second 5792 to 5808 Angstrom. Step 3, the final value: 3.63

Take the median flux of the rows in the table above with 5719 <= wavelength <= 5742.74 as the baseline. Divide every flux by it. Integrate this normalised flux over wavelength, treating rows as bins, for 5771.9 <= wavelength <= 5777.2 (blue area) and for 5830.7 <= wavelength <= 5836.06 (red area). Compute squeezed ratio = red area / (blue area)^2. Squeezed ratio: 0.200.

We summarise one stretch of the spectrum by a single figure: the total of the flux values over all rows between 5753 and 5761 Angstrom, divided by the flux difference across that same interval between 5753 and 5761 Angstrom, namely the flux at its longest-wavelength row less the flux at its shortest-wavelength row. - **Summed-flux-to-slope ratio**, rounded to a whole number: -150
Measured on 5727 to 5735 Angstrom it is -4301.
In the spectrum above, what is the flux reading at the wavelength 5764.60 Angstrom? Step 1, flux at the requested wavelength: 4.421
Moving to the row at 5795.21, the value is 3.621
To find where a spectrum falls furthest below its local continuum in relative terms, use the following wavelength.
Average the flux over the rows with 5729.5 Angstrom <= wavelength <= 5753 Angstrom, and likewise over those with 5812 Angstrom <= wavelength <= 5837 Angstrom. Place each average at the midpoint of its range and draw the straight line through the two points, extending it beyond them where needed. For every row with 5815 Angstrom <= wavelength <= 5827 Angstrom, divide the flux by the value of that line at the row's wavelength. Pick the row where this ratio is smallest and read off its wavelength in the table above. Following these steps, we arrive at 5815.26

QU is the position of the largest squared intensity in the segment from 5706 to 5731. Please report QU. 5710.44 Angstrom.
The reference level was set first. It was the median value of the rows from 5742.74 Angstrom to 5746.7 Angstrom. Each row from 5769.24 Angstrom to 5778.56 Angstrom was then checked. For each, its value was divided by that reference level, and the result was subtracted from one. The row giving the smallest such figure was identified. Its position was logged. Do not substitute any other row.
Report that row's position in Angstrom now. 5771.24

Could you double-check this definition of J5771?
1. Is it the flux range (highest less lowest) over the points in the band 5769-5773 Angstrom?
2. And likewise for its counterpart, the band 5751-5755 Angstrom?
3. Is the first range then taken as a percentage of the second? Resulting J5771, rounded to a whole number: 74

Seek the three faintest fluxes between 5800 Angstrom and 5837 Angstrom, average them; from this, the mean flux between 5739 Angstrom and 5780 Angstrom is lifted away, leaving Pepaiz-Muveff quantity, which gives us -0.29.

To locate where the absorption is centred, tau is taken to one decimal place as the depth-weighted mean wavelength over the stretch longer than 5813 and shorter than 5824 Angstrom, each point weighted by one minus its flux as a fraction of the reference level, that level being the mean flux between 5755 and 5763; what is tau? 5819.1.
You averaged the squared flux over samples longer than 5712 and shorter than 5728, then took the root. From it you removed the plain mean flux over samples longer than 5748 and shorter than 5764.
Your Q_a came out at 0.12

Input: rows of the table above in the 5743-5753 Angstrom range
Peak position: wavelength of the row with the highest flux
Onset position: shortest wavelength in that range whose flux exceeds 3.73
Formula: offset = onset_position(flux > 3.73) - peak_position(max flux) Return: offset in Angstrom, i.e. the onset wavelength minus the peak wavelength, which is -1.3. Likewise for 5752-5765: -1.3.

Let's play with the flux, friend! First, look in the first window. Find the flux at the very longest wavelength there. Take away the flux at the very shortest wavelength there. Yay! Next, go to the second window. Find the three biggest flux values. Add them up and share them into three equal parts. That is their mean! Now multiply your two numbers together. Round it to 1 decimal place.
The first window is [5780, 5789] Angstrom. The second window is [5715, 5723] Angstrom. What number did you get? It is 1.2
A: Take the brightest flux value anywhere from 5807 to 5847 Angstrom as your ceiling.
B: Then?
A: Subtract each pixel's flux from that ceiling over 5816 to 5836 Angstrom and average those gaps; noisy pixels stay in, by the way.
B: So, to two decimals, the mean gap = 0.54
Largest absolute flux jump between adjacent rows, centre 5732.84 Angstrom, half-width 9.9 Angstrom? 0.54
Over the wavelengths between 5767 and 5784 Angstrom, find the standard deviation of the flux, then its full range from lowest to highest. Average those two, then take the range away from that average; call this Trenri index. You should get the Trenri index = -0.21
